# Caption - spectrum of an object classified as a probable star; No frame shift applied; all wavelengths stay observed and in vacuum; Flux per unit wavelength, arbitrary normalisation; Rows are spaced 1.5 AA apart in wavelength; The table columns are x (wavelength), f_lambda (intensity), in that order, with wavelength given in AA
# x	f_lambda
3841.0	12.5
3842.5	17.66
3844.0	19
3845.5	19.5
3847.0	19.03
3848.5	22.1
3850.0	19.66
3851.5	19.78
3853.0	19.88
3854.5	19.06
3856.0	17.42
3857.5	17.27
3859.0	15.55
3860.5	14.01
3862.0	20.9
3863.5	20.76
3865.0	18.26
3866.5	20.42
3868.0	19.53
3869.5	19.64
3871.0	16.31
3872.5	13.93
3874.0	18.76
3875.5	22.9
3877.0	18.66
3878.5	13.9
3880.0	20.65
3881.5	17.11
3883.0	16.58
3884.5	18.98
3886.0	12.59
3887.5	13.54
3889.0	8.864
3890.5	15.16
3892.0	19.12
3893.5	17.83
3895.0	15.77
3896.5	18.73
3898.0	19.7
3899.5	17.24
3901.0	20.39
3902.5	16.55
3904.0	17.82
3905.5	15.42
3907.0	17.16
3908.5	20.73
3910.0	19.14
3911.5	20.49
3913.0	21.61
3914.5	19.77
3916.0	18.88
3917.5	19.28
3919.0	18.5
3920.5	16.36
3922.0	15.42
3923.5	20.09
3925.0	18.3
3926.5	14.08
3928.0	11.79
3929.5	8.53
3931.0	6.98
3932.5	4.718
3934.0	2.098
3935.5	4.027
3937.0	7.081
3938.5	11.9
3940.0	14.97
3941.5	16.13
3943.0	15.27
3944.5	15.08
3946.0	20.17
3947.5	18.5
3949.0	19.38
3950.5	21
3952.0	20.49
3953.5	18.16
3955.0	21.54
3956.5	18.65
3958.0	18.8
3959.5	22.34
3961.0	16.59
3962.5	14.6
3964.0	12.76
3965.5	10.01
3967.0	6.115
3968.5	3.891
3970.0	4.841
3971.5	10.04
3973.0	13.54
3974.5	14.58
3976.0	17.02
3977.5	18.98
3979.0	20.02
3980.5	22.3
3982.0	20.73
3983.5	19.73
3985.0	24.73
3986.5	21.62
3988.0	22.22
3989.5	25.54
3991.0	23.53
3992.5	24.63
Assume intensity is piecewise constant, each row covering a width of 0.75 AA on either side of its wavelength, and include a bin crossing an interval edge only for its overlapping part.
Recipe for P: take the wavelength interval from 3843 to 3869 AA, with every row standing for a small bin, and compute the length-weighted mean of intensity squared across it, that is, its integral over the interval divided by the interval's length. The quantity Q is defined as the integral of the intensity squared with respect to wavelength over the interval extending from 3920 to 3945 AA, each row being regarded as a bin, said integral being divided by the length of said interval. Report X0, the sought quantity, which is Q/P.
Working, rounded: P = 363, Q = 168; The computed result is 0.46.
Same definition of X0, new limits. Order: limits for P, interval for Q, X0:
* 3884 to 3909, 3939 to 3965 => 1.12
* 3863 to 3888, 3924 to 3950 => 0.57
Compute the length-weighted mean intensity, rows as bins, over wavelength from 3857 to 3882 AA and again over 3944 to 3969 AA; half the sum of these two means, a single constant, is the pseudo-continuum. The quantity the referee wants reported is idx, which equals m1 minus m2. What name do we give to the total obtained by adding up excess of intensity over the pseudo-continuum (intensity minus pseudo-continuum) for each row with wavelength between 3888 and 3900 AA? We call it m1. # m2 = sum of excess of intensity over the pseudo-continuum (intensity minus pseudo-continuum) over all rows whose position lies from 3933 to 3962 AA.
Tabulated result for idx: 21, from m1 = -6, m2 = -27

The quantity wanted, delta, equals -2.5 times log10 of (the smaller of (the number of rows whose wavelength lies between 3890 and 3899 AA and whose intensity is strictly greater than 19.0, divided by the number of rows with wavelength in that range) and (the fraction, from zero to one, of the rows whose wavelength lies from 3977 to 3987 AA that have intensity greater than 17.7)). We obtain 1.2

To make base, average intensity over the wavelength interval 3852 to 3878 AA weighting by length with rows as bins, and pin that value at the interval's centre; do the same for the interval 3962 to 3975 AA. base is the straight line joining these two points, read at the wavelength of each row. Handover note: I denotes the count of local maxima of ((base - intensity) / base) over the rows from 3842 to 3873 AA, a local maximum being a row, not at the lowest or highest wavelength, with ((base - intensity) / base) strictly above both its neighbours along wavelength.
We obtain 5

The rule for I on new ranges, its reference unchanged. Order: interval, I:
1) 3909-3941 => 3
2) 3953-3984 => 2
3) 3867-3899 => 6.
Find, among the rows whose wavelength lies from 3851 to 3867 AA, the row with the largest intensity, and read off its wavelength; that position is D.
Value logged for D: 3862.0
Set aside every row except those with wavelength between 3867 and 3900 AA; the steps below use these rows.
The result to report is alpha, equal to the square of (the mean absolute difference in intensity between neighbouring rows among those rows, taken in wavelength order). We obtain 11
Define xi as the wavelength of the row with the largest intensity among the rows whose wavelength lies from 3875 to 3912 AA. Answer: 3875.5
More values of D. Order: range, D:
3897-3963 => 3959.5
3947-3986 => 3985.0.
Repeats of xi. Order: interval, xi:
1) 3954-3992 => 3989.5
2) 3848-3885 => 3875.5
